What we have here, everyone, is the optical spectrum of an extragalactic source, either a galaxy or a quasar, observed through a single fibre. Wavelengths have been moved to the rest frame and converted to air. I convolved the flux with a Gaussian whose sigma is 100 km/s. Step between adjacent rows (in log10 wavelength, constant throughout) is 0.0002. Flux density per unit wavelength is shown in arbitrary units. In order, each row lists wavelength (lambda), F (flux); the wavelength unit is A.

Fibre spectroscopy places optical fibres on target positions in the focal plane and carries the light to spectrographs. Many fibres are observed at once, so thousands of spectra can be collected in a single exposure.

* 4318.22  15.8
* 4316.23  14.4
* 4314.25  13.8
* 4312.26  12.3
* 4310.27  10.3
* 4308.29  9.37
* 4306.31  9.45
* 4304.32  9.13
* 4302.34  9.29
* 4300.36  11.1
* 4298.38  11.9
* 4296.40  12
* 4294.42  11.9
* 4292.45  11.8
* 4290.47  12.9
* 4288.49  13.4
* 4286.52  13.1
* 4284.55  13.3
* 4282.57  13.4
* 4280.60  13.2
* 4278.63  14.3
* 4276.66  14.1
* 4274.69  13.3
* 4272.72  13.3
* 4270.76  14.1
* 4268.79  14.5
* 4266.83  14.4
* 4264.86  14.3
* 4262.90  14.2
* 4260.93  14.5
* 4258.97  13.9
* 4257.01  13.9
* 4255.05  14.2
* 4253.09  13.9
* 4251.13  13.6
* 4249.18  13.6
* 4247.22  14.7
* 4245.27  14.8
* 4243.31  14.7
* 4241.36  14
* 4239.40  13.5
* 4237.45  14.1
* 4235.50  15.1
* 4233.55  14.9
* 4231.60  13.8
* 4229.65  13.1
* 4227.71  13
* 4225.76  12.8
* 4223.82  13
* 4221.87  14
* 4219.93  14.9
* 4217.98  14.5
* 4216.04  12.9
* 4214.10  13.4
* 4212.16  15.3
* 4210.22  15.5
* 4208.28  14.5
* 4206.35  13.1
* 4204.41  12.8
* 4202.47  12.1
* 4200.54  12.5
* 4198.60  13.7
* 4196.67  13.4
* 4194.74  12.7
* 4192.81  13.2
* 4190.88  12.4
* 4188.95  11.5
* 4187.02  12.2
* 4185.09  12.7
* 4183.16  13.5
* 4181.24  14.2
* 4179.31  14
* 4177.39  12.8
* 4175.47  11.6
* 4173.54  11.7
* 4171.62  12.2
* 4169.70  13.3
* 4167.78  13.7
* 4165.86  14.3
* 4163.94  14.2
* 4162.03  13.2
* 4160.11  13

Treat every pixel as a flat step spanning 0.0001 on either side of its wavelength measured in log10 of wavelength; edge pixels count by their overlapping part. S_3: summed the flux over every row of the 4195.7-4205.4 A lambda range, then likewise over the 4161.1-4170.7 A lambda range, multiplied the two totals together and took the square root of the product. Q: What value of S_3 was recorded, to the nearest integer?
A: 67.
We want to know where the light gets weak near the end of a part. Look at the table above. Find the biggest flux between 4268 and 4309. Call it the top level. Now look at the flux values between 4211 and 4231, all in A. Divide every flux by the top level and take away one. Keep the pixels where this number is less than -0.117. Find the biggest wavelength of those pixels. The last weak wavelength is 4225.76 A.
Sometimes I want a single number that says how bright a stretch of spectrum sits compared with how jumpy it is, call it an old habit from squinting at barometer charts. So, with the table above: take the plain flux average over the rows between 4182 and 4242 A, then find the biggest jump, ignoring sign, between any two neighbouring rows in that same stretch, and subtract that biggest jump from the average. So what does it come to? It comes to 11.6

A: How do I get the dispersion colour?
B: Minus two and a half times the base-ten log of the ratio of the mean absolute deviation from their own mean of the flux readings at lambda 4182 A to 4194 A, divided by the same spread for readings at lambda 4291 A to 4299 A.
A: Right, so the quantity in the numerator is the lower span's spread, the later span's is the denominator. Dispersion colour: -2.6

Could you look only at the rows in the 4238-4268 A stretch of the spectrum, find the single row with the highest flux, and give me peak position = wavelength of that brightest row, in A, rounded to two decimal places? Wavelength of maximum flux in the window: 4245.27 A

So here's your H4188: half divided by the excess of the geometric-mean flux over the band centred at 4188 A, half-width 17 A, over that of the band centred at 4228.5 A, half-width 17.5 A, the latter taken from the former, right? -0.40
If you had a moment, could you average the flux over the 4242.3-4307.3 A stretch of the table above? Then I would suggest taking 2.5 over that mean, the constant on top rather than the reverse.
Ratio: 0.190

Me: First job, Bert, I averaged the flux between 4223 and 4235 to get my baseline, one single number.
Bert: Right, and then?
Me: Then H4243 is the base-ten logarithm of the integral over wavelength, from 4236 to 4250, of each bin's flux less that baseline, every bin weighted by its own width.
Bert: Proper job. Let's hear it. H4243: 1.0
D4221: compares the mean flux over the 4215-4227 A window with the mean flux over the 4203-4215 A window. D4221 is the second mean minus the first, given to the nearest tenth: 0.4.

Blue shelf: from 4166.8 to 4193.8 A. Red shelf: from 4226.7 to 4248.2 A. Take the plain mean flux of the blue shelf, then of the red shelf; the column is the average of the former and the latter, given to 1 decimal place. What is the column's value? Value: 13.5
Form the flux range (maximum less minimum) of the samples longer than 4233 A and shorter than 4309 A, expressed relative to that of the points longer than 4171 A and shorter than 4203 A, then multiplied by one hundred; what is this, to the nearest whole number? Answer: 221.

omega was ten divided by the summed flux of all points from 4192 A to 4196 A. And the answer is 0.386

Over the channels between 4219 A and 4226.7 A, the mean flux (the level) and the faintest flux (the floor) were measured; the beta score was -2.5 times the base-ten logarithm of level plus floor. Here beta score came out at -3.56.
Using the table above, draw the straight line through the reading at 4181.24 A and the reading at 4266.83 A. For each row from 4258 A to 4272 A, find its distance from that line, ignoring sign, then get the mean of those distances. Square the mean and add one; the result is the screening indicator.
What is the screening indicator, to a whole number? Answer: 1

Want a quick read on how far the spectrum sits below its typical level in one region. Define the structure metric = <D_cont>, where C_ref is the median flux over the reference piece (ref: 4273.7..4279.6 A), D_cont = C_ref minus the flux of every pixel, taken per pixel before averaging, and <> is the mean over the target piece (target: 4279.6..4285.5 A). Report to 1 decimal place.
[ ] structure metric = 0.8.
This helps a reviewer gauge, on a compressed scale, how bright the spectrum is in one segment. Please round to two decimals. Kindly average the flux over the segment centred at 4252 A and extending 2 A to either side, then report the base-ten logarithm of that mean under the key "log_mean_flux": 1.14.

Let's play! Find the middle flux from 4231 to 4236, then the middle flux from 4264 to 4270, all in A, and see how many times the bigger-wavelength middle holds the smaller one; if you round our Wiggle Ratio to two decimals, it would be 0.97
